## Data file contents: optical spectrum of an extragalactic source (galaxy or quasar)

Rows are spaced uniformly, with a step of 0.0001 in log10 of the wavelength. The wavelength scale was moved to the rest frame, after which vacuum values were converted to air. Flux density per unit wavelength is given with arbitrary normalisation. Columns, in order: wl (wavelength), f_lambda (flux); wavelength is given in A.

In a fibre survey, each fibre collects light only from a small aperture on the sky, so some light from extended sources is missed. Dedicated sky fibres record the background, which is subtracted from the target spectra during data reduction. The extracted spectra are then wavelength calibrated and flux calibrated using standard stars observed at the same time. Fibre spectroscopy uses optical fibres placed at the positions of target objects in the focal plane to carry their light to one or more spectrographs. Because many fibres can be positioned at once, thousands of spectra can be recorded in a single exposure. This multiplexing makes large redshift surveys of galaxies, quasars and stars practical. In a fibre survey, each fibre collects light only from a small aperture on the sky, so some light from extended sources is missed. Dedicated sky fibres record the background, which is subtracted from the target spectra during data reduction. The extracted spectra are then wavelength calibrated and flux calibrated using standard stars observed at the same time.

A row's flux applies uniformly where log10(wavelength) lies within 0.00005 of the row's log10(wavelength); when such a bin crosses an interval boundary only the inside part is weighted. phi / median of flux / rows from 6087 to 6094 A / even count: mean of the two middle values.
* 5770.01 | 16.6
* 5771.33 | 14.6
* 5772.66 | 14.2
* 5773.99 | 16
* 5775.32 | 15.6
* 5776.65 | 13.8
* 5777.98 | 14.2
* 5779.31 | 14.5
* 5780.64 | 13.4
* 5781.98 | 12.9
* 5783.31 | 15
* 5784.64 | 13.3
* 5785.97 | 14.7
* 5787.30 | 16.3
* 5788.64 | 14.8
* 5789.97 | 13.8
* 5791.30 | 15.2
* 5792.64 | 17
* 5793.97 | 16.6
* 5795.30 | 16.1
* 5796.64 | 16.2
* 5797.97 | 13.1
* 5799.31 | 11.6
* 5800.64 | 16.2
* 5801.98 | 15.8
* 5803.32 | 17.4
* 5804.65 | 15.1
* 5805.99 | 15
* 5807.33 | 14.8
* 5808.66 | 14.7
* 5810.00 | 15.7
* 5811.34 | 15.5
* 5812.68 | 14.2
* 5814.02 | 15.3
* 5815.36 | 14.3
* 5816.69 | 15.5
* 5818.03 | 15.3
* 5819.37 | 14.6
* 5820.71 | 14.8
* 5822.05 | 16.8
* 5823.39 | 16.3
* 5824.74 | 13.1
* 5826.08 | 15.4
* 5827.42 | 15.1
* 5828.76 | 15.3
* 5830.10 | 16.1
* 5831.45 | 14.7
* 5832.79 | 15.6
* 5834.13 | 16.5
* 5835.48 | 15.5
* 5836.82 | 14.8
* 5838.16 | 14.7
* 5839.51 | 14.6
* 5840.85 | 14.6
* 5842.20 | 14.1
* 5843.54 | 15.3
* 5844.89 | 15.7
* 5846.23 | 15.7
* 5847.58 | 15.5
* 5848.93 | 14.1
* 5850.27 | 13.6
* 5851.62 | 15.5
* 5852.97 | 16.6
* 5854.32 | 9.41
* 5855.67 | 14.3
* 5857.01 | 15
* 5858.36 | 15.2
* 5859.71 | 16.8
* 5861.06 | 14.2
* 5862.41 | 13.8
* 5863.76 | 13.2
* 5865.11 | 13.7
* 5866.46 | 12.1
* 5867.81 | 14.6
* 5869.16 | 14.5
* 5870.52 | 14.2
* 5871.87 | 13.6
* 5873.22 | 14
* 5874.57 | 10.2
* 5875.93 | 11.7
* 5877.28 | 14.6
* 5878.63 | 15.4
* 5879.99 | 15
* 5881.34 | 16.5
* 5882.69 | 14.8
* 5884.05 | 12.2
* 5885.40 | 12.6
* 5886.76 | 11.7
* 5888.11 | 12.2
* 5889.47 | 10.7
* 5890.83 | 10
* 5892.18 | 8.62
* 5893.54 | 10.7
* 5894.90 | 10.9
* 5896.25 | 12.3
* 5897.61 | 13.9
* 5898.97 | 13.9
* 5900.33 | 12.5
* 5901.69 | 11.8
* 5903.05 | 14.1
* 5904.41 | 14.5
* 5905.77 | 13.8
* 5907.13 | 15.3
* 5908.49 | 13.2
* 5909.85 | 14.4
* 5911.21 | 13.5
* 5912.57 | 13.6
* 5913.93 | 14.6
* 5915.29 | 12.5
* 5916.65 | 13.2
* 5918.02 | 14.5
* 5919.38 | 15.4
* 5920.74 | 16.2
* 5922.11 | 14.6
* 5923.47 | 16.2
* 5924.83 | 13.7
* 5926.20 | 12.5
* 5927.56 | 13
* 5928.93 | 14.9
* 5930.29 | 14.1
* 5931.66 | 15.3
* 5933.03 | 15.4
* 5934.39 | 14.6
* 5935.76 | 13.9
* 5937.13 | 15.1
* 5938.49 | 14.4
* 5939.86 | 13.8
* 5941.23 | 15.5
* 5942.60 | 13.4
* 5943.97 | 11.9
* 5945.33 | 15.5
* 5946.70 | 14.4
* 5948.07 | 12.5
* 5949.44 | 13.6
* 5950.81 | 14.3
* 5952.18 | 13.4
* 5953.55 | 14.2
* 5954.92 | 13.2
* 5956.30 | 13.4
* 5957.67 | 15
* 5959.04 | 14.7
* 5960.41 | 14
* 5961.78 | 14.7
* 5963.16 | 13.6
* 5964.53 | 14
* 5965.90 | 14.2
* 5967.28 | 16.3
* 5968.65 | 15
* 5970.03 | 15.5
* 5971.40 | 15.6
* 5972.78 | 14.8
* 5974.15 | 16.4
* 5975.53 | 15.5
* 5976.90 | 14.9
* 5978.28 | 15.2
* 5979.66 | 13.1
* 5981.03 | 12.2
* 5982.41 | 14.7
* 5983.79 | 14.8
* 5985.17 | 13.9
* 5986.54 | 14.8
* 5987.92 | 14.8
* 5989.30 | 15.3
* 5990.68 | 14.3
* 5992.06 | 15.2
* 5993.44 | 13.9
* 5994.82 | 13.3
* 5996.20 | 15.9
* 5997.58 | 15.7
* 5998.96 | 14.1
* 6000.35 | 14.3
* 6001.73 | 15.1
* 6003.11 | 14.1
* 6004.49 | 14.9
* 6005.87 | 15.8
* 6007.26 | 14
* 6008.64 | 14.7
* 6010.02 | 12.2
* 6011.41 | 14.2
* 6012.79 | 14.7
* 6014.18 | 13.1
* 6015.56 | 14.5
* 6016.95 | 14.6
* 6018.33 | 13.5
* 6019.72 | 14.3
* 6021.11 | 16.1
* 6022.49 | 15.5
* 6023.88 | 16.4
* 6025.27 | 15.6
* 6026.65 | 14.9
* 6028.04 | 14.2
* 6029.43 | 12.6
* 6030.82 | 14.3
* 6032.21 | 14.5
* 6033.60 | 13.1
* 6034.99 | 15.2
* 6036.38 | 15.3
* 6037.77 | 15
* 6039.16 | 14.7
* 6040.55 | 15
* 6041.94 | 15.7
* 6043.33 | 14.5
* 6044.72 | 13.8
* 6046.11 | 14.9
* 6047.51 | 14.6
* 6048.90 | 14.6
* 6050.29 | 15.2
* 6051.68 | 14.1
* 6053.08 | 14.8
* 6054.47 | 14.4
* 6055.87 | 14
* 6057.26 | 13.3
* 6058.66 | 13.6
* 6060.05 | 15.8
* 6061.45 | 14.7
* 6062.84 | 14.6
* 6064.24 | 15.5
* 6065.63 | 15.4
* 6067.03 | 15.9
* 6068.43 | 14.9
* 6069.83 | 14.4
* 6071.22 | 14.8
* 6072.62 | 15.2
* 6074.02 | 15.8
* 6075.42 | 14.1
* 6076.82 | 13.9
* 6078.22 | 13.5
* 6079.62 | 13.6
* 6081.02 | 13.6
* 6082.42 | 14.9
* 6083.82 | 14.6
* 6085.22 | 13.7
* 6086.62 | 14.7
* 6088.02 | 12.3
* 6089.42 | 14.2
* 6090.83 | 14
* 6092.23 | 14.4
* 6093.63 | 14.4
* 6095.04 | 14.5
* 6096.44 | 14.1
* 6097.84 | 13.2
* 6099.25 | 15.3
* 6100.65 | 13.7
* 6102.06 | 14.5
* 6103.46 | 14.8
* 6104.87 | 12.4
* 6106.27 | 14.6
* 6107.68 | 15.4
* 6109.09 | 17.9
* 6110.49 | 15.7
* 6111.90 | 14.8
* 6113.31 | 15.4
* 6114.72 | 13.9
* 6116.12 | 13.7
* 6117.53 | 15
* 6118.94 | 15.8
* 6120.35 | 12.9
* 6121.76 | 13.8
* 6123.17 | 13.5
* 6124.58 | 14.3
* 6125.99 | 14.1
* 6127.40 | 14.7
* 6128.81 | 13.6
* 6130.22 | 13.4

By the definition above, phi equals 14.2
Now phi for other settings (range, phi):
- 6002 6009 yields 14.7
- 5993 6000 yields 14.1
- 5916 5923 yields 14.6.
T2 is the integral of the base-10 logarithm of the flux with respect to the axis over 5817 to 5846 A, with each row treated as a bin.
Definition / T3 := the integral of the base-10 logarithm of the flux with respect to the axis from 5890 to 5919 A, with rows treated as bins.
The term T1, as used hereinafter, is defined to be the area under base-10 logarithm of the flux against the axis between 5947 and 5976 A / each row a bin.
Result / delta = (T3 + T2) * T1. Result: 2232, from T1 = 33.61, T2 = 34.3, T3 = 32.1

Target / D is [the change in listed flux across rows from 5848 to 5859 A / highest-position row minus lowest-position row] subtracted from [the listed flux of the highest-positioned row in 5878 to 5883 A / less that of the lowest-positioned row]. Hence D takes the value -1.7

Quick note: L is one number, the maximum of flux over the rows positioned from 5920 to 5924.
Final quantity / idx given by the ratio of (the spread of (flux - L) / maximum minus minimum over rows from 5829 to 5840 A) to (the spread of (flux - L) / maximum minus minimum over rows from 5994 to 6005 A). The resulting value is 0.73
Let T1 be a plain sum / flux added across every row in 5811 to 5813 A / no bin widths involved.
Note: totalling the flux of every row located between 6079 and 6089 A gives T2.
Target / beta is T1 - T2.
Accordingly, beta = -68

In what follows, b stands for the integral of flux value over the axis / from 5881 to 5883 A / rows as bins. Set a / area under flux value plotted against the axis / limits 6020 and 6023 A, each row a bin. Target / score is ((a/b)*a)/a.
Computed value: 1.49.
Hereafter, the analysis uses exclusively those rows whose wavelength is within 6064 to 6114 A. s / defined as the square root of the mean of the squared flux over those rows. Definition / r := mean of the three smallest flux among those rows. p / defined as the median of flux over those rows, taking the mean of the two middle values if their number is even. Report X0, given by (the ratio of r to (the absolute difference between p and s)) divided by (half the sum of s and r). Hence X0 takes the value 21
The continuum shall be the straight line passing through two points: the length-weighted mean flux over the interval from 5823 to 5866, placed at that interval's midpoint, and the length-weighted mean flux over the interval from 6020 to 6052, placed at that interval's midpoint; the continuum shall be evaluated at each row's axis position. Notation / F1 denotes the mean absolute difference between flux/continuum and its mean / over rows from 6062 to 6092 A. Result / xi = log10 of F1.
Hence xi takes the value -1.33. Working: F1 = 0.047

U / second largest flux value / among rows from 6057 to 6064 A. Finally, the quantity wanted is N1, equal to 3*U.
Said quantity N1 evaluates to 44.1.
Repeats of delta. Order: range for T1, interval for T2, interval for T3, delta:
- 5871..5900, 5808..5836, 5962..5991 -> 2129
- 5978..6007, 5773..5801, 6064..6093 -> 2232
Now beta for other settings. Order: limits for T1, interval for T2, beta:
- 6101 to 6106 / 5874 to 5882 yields -42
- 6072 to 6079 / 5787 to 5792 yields 12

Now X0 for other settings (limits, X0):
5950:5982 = 5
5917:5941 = 434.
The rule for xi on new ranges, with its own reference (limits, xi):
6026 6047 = -1.38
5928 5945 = -1.28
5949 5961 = -1.46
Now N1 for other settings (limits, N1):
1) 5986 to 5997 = 45.9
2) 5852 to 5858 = 45.0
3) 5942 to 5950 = 43.2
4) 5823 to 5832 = 48.3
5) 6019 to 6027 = 48.3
